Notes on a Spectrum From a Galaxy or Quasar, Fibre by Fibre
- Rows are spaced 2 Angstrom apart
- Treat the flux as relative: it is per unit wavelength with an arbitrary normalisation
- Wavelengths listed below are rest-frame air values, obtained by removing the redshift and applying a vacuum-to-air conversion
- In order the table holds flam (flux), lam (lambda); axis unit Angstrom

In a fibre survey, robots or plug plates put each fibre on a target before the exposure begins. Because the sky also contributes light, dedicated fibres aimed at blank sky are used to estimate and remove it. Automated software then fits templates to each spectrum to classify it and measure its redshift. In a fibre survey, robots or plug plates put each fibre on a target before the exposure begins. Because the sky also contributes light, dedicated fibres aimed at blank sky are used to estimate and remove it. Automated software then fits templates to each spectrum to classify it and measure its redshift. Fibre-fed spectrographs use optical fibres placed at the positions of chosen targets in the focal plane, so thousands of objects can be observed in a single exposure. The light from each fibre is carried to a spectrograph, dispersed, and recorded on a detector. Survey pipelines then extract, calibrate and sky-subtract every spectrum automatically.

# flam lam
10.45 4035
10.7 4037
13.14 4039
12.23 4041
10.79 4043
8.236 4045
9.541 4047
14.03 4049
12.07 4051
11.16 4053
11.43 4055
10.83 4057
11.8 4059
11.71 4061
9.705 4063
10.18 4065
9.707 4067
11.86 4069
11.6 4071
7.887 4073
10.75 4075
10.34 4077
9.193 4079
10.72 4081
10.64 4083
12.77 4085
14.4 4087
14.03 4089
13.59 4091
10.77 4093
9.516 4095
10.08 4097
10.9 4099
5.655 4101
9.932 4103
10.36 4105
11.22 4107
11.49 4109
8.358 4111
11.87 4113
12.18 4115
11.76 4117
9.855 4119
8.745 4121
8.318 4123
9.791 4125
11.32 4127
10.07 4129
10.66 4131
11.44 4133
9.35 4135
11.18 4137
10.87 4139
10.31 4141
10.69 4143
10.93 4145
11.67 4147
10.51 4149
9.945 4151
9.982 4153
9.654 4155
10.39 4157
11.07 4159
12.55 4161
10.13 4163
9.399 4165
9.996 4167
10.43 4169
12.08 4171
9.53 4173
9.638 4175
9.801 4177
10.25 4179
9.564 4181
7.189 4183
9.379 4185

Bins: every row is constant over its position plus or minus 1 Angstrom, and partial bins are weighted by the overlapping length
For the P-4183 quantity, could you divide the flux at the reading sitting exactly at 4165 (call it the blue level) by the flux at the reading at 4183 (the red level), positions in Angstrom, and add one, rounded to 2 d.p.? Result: 2.31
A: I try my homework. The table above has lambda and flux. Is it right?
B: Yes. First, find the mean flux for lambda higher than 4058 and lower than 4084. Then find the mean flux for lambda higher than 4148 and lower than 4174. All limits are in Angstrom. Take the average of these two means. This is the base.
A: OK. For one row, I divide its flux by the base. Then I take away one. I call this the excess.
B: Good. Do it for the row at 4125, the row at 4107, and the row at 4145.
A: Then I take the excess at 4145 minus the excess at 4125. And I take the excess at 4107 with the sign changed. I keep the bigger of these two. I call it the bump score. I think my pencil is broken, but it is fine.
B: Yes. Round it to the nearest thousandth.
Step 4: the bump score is 0.109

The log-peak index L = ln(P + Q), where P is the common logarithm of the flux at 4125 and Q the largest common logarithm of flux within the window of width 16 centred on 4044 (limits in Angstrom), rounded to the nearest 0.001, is 0.760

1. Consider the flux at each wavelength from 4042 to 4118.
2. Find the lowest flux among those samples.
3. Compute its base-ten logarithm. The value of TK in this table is 0.75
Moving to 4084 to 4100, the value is 0.98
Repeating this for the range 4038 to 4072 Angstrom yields 0.92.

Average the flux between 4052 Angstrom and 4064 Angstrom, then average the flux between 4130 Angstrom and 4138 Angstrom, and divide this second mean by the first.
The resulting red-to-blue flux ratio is 0.96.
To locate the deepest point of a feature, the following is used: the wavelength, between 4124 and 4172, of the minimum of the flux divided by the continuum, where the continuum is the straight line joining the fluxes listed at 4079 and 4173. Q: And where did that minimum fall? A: 4165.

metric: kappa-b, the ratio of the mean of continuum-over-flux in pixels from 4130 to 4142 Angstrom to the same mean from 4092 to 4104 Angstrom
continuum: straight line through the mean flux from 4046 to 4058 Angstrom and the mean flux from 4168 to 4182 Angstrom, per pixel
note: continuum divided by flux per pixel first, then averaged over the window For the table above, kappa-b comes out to 0.82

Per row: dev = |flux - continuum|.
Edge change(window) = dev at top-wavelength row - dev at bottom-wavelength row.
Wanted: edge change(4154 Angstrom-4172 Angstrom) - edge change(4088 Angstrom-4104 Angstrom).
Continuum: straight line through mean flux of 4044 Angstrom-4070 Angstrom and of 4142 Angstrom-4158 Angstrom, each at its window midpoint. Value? 3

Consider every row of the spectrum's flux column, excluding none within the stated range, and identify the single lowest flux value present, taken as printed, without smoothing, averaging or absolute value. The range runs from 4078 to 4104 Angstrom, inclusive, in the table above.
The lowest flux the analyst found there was 5.655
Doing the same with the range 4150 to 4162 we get 9.654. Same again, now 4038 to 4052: 8.236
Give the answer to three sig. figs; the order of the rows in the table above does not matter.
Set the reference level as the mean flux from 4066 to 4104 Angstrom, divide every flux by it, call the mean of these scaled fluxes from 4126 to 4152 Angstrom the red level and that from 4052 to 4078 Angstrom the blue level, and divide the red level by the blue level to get 1.00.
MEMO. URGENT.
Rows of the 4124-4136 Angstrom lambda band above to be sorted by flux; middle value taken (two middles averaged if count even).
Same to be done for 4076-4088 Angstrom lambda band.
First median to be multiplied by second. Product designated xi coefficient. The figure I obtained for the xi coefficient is 111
